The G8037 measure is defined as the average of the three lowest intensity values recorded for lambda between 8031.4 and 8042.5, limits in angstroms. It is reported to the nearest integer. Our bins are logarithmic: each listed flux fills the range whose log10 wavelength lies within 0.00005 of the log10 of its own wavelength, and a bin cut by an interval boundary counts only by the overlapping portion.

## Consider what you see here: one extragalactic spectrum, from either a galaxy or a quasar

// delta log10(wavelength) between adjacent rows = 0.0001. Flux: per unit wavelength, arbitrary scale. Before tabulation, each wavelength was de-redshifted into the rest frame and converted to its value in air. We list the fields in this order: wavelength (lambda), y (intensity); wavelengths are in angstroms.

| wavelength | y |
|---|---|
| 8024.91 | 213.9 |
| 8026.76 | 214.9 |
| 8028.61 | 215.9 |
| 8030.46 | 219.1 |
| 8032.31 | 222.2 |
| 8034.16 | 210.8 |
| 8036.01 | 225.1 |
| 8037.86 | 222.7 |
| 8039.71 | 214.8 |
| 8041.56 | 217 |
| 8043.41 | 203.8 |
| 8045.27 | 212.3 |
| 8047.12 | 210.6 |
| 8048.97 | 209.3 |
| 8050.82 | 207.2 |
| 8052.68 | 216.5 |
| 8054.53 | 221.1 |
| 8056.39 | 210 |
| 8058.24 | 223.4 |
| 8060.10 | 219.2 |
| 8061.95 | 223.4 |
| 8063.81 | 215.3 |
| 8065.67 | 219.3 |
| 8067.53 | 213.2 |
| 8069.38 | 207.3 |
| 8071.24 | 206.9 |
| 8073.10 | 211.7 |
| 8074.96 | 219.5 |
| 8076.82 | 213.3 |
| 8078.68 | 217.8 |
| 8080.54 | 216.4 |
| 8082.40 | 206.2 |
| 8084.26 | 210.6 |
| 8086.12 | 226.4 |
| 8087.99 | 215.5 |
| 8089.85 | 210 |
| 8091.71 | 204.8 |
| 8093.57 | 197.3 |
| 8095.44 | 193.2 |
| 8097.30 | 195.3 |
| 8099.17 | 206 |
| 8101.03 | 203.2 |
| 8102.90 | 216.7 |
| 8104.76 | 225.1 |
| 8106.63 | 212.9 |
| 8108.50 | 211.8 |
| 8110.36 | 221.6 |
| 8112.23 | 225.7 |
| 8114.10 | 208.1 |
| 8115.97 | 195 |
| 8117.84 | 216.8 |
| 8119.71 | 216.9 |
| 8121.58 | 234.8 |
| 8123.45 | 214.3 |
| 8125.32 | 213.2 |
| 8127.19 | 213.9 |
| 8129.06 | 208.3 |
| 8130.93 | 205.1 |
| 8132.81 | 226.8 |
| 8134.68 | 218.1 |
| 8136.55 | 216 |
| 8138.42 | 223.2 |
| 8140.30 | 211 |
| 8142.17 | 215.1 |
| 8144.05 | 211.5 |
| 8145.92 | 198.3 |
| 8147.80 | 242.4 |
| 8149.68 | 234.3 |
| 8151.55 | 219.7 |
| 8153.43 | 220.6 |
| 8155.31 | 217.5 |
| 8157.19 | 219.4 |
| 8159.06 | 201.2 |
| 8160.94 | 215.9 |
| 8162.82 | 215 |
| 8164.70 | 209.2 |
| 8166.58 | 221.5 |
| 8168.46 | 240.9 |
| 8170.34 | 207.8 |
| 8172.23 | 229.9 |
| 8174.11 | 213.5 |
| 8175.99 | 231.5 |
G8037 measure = 214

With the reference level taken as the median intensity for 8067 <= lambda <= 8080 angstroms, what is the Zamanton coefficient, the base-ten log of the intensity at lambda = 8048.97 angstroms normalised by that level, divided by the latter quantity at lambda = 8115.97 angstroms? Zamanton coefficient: 0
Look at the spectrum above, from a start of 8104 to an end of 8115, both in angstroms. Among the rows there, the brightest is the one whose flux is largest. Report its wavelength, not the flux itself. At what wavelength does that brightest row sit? 8112.23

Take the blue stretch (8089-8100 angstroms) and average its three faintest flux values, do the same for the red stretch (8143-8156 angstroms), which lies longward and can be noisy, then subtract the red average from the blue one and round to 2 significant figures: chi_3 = -14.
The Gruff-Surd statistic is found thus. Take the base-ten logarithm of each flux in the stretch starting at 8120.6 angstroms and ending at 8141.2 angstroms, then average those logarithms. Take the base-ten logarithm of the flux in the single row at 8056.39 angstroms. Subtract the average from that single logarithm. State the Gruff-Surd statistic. -0.014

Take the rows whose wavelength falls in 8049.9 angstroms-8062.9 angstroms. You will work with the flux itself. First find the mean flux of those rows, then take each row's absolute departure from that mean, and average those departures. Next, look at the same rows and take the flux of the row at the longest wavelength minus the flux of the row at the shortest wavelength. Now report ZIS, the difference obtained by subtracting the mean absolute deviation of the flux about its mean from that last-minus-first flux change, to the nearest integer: 11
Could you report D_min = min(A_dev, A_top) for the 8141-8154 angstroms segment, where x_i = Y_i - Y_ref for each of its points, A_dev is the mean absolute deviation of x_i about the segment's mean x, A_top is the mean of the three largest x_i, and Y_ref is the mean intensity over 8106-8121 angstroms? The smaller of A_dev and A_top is 10.4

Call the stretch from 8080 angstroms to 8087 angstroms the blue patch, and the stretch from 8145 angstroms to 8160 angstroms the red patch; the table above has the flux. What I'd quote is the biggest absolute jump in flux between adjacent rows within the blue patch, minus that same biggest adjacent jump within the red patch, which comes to -28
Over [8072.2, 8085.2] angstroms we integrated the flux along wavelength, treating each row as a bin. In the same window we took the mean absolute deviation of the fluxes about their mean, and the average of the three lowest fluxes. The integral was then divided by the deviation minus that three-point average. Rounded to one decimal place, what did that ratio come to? -13.5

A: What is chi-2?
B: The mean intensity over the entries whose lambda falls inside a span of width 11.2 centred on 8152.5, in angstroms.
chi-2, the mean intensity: 226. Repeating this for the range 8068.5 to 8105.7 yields 210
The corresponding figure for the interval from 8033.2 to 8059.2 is 215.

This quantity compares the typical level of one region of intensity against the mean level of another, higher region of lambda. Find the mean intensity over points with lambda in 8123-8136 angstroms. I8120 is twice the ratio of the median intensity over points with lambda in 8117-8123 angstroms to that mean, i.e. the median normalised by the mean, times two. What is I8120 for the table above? 2.02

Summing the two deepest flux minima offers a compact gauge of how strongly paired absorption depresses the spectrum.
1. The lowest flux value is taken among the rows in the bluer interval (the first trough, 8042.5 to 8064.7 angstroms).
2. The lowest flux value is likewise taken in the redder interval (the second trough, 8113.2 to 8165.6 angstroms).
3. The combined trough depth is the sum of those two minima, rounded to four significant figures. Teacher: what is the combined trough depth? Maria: 398.8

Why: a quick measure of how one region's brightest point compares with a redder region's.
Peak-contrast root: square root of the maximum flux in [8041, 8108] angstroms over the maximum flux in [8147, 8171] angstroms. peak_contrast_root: 0.966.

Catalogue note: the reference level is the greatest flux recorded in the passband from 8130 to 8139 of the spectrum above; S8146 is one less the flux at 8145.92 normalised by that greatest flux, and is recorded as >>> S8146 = 0.126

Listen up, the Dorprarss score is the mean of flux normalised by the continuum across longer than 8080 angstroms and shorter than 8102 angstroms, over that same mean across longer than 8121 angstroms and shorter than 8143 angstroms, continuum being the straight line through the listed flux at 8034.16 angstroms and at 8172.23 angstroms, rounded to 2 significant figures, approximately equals 0.98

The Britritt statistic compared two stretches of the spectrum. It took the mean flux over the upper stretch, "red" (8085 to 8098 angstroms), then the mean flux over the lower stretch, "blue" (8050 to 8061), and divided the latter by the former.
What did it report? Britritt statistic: 1.05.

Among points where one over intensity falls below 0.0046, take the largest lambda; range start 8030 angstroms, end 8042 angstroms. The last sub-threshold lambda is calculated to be 8037.86 angstroms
